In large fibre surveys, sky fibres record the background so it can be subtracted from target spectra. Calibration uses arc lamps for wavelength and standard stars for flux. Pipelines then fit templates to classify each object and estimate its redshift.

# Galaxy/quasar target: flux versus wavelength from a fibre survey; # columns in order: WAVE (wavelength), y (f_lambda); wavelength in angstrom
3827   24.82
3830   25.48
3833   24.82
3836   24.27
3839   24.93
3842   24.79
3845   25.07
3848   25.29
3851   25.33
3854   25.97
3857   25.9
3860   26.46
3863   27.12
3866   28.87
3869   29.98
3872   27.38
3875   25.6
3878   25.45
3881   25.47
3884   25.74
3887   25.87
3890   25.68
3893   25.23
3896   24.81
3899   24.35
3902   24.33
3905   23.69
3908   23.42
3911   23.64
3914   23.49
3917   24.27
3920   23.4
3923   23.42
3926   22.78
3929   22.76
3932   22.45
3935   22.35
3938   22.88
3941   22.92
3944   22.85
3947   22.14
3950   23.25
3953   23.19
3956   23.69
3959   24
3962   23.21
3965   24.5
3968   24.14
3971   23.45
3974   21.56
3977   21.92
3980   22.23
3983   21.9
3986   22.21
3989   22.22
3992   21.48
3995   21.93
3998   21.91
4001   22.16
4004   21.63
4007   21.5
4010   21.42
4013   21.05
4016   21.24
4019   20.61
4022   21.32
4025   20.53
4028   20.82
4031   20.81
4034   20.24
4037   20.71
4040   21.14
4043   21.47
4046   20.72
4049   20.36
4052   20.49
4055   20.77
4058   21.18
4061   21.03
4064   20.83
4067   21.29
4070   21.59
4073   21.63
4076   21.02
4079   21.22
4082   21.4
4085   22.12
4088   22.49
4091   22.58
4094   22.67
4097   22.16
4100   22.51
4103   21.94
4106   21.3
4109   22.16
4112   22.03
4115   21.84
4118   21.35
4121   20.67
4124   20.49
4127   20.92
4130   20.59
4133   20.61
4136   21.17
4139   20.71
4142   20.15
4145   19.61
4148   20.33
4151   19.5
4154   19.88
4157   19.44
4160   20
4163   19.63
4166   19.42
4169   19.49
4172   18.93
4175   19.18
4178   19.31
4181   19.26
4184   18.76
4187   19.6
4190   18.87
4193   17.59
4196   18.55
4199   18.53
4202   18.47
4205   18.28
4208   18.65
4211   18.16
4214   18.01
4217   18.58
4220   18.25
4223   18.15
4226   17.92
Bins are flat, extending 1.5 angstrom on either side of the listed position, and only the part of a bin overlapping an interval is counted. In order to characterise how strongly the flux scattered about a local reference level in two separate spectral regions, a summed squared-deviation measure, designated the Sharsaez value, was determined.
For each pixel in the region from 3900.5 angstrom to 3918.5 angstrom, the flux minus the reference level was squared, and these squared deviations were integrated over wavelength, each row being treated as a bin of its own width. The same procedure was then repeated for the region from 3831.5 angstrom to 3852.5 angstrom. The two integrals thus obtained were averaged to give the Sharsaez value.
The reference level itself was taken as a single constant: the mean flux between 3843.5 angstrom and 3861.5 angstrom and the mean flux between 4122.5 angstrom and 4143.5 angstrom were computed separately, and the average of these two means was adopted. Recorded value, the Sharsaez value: 39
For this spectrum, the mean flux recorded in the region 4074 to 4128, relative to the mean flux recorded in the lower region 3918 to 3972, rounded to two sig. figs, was 0.94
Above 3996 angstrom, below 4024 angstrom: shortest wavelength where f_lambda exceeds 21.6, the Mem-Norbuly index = 3998 angstrom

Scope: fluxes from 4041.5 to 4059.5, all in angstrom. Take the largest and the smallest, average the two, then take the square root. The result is 4.57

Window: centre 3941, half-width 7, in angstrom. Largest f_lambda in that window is 22.92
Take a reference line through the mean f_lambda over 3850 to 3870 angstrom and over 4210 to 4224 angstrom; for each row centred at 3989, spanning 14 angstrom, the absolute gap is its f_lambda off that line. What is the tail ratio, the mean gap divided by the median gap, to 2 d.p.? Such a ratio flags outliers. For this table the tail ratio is 1.07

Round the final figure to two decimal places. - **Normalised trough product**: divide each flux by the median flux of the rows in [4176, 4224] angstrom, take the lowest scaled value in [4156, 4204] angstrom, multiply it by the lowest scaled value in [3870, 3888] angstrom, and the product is 1.30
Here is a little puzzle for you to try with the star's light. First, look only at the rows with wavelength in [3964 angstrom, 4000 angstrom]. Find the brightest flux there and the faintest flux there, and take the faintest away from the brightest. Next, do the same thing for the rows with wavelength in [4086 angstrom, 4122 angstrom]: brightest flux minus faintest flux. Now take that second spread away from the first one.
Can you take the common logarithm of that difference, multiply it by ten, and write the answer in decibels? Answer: 0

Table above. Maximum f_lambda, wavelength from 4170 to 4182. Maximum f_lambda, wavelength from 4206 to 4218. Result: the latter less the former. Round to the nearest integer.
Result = -1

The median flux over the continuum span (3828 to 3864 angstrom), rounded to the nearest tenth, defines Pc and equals 25.3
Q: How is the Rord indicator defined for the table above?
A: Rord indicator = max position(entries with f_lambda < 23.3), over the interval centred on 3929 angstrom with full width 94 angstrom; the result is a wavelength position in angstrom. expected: 3974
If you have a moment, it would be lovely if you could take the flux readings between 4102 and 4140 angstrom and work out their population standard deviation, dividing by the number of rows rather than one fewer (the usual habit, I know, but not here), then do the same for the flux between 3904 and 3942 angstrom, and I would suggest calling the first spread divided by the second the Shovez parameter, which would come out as 1.10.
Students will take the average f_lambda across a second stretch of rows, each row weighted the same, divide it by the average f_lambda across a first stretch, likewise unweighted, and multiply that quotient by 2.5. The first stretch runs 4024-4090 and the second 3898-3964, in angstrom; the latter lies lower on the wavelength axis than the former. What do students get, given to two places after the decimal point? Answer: 2.76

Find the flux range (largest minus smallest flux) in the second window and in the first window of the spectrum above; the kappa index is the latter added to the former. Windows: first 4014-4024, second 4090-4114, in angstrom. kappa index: 2.08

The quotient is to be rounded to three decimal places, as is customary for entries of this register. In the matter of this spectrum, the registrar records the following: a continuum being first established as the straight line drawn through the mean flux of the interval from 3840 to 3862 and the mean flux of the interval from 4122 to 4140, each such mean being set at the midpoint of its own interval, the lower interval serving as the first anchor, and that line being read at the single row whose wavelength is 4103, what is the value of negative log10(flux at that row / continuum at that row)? -0.014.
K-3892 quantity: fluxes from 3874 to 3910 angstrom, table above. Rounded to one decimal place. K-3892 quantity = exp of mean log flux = 25.0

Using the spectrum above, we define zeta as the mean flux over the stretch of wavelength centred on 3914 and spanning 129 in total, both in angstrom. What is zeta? 24.4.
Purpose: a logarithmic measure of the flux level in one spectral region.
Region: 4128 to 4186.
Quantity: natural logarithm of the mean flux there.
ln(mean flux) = 2.99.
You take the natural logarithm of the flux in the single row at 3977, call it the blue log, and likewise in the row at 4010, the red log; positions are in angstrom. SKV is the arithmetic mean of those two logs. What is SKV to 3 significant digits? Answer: 3.08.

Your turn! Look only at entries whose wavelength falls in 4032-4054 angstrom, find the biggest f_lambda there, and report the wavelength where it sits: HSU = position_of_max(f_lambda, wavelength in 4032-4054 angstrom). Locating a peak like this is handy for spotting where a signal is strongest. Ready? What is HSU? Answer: 4043 angstrom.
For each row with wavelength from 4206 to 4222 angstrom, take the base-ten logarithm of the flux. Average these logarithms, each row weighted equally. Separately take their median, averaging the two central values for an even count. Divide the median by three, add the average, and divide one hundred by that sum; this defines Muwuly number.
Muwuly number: 59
